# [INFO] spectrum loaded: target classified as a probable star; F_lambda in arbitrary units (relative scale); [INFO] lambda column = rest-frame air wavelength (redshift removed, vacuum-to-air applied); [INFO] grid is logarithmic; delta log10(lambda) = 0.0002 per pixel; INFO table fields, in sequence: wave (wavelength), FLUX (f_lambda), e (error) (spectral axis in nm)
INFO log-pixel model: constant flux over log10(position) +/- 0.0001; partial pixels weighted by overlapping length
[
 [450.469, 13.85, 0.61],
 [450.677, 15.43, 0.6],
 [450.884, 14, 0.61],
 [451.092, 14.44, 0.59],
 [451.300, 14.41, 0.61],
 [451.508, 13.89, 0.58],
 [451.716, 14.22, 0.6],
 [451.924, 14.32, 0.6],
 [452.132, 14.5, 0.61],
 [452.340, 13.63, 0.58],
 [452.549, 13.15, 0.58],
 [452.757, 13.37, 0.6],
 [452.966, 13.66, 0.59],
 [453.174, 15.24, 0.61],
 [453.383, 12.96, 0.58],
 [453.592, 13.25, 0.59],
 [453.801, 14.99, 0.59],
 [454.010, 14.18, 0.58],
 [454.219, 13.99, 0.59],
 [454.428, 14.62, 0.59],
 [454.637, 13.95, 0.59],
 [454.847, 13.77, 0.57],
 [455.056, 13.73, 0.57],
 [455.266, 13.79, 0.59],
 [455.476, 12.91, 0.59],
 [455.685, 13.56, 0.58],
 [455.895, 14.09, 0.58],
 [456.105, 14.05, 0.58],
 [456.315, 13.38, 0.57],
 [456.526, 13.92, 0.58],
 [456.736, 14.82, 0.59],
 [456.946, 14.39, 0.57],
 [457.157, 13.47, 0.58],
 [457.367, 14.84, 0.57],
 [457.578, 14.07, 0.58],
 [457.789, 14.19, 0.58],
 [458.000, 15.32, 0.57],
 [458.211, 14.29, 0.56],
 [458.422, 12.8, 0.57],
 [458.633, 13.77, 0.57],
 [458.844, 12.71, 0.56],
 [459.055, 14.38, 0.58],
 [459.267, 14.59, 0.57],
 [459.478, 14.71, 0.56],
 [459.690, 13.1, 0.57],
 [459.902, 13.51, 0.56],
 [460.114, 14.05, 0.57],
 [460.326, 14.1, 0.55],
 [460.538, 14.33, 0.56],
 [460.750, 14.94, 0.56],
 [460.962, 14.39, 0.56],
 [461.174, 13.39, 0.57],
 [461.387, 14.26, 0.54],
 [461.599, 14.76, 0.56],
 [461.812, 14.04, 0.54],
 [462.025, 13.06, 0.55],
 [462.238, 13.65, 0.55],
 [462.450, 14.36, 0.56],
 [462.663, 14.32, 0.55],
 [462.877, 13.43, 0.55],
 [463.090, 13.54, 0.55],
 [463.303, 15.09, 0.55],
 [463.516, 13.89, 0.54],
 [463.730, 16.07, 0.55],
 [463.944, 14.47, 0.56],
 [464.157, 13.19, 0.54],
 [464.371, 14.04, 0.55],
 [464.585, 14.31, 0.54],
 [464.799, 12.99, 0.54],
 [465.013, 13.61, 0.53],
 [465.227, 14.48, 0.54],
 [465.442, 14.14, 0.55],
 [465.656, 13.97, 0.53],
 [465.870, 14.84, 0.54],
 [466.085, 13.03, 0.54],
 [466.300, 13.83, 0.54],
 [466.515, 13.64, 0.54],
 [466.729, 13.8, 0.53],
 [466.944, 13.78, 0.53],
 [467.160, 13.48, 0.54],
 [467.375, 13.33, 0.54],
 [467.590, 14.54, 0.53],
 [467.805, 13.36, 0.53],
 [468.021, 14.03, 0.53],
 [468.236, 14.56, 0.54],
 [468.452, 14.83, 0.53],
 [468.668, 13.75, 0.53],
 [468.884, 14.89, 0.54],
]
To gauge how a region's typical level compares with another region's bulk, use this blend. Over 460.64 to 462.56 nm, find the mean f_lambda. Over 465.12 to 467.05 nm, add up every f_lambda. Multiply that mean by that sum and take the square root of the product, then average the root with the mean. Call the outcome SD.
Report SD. 28.08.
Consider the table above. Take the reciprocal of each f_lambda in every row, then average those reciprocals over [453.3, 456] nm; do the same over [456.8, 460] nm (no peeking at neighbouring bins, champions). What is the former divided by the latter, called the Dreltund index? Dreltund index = 1.01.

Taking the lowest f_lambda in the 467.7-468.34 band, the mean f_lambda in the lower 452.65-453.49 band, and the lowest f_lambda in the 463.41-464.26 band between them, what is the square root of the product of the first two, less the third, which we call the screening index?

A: 0.39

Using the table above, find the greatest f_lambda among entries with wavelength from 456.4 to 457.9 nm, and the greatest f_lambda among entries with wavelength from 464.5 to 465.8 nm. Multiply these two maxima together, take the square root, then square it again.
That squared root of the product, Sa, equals 215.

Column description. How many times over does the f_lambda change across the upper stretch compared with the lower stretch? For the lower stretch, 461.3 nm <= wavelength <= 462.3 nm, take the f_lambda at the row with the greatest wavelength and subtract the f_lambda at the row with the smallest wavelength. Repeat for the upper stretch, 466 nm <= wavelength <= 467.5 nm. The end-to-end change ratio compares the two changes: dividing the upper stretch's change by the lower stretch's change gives -0.5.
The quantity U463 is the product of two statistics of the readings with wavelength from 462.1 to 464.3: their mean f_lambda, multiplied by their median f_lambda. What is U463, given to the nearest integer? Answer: 200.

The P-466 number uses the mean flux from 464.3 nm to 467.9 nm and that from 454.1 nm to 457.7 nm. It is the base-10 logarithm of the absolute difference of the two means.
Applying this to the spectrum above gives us -0.89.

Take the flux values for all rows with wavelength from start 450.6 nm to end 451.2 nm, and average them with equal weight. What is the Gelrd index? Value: 14.6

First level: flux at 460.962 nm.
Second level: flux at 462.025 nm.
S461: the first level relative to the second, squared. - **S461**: 1.21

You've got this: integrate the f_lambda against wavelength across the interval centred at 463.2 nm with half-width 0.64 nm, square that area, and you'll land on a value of 339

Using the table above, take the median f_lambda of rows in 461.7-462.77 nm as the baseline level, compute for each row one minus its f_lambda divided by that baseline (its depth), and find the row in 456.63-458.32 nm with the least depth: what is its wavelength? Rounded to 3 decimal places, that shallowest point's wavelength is 458.000 nm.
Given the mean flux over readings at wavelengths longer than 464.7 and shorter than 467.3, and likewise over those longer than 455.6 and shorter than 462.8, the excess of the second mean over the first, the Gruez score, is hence 0.25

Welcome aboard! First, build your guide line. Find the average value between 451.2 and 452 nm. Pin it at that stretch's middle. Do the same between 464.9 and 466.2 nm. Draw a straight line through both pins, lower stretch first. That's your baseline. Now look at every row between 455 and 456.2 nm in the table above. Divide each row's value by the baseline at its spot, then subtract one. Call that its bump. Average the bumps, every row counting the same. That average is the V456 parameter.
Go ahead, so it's -0.03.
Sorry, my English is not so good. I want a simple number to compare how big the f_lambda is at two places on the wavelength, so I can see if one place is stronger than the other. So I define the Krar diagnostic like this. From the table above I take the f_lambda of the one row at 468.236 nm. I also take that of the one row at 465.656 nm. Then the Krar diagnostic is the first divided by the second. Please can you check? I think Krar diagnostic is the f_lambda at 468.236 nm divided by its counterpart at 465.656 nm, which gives 1.04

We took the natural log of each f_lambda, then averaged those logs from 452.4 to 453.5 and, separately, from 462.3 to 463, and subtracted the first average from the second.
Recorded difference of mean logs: 0.03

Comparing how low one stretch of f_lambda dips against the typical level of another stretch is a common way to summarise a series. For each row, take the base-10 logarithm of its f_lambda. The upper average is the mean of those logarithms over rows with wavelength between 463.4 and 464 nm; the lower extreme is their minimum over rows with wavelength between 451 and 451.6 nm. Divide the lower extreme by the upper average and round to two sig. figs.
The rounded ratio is 0.98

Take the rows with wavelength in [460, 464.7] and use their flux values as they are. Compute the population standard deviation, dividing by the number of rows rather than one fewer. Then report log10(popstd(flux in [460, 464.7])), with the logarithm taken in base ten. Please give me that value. -0.18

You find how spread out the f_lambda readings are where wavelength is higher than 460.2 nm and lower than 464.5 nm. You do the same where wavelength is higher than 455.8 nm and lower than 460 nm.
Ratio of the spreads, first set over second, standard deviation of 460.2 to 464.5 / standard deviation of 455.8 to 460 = 1.03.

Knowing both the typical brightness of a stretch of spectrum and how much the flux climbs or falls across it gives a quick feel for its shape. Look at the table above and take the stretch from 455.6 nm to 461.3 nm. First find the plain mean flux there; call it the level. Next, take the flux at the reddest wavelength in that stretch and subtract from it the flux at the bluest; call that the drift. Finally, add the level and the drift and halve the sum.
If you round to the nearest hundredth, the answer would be 6.94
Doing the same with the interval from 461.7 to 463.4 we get 7.49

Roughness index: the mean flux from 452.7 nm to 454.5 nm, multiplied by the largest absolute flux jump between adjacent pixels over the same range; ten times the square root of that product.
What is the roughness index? 56.6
